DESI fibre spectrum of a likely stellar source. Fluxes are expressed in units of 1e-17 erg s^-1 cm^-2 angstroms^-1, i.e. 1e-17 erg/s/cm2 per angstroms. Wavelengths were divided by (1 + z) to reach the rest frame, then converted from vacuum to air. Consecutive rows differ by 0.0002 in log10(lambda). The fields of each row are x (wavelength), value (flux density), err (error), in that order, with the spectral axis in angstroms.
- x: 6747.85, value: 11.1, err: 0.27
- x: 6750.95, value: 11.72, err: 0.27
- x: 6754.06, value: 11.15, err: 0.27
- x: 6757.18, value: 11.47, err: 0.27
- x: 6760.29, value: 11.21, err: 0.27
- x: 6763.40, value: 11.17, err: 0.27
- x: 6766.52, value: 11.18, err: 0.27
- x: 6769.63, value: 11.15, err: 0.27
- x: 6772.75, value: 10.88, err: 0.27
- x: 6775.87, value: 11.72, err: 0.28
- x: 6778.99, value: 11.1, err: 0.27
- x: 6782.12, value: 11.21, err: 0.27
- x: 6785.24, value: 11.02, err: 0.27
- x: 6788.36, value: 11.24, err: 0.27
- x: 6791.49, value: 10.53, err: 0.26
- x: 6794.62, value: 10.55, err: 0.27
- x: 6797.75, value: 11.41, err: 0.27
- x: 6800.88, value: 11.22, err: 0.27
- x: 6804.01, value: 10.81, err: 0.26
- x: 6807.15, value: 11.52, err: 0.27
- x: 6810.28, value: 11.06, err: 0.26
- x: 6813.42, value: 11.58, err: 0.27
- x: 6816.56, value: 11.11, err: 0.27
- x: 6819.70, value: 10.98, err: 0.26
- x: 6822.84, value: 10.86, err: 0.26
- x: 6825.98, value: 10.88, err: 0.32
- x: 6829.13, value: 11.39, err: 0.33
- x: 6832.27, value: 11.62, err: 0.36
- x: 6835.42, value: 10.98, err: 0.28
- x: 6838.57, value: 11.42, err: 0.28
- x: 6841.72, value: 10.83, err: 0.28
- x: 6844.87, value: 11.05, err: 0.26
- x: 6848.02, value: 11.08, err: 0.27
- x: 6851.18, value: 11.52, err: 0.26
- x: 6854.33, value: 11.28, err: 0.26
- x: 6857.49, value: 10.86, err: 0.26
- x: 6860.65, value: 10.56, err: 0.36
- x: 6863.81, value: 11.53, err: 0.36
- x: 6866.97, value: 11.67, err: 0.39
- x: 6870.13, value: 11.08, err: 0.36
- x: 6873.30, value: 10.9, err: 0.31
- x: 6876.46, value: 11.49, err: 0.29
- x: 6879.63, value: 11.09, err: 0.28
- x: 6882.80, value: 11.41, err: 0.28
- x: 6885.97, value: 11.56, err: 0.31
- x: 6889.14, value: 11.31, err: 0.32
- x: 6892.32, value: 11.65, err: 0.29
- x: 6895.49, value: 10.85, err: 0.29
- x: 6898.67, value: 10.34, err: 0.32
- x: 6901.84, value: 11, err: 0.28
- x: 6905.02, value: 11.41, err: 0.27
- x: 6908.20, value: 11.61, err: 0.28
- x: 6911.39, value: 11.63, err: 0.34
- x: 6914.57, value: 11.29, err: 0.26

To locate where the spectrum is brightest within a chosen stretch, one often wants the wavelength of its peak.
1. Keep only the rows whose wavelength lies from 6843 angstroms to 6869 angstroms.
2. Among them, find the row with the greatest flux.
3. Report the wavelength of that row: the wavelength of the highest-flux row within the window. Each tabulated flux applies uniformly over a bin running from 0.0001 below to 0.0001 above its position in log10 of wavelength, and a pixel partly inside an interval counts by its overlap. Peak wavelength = 6866.97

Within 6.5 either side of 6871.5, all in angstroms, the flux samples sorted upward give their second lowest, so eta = 11.08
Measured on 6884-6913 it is 10.85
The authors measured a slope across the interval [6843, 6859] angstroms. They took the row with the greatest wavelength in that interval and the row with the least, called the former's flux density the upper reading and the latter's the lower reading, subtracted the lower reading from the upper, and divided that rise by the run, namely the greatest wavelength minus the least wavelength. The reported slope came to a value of -0.015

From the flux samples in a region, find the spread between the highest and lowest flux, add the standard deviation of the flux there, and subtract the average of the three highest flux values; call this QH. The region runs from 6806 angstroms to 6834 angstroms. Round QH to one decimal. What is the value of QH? -10.5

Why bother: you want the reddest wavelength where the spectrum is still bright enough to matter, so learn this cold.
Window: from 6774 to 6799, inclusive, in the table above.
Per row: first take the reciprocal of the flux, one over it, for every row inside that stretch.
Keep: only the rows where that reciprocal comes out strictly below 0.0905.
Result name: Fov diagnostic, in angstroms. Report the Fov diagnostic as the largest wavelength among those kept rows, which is 6797.75 angstroms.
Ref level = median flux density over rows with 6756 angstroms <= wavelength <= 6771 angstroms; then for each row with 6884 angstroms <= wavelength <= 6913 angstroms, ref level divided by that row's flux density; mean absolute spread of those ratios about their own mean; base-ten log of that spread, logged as -1.49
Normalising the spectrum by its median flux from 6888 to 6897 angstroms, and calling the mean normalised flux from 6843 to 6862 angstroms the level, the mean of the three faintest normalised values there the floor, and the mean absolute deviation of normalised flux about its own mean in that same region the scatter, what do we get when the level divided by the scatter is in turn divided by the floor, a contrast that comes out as 49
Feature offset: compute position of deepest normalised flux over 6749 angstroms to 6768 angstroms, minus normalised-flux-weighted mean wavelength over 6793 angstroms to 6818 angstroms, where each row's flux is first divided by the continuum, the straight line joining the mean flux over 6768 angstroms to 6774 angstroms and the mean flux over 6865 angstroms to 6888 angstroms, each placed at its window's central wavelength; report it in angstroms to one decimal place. -42.3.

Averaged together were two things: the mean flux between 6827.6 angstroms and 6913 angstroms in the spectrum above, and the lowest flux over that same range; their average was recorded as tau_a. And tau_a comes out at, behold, 10.8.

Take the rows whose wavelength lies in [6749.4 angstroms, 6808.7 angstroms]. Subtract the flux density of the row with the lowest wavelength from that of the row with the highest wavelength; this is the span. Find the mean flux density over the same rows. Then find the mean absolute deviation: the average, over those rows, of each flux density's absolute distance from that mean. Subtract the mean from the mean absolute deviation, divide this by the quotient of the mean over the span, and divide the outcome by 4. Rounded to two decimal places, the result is 0.05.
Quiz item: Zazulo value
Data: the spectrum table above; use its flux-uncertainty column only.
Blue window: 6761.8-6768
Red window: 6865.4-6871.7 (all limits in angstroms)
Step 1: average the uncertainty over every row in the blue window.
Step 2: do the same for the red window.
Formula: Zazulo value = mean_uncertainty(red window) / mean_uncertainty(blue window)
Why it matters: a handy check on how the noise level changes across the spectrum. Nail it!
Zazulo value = 1.39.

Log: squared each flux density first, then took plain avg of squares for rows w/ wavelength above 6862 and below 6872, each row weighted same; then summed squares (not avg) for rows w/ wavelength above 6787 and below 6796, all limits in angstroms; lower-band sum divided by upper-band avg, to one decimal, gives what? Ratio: 2.7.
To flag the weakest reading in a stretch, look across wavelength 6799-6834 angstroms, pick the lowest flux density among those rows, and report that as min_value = 10.81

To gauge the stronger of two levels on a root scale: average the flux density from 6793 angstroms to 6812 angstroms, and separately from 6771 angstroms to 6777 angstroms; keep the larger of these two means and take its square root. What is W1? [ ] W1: 3.36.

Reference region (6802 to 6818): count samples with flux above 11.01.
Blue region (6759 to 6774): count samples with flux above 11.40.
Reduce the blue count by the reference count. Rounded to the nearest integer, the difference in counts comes -4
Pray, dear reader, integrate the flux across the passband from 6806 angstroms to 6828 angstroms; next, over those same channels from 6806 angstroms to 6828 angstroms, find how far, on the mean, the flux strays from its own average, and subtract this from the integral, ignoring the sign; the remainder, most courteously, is 245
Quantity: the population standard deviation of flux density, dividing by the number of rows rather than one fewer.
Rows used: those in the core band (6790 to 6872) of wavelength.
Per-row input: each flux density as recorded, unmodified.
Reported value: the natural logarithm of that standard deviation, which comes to -1.09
